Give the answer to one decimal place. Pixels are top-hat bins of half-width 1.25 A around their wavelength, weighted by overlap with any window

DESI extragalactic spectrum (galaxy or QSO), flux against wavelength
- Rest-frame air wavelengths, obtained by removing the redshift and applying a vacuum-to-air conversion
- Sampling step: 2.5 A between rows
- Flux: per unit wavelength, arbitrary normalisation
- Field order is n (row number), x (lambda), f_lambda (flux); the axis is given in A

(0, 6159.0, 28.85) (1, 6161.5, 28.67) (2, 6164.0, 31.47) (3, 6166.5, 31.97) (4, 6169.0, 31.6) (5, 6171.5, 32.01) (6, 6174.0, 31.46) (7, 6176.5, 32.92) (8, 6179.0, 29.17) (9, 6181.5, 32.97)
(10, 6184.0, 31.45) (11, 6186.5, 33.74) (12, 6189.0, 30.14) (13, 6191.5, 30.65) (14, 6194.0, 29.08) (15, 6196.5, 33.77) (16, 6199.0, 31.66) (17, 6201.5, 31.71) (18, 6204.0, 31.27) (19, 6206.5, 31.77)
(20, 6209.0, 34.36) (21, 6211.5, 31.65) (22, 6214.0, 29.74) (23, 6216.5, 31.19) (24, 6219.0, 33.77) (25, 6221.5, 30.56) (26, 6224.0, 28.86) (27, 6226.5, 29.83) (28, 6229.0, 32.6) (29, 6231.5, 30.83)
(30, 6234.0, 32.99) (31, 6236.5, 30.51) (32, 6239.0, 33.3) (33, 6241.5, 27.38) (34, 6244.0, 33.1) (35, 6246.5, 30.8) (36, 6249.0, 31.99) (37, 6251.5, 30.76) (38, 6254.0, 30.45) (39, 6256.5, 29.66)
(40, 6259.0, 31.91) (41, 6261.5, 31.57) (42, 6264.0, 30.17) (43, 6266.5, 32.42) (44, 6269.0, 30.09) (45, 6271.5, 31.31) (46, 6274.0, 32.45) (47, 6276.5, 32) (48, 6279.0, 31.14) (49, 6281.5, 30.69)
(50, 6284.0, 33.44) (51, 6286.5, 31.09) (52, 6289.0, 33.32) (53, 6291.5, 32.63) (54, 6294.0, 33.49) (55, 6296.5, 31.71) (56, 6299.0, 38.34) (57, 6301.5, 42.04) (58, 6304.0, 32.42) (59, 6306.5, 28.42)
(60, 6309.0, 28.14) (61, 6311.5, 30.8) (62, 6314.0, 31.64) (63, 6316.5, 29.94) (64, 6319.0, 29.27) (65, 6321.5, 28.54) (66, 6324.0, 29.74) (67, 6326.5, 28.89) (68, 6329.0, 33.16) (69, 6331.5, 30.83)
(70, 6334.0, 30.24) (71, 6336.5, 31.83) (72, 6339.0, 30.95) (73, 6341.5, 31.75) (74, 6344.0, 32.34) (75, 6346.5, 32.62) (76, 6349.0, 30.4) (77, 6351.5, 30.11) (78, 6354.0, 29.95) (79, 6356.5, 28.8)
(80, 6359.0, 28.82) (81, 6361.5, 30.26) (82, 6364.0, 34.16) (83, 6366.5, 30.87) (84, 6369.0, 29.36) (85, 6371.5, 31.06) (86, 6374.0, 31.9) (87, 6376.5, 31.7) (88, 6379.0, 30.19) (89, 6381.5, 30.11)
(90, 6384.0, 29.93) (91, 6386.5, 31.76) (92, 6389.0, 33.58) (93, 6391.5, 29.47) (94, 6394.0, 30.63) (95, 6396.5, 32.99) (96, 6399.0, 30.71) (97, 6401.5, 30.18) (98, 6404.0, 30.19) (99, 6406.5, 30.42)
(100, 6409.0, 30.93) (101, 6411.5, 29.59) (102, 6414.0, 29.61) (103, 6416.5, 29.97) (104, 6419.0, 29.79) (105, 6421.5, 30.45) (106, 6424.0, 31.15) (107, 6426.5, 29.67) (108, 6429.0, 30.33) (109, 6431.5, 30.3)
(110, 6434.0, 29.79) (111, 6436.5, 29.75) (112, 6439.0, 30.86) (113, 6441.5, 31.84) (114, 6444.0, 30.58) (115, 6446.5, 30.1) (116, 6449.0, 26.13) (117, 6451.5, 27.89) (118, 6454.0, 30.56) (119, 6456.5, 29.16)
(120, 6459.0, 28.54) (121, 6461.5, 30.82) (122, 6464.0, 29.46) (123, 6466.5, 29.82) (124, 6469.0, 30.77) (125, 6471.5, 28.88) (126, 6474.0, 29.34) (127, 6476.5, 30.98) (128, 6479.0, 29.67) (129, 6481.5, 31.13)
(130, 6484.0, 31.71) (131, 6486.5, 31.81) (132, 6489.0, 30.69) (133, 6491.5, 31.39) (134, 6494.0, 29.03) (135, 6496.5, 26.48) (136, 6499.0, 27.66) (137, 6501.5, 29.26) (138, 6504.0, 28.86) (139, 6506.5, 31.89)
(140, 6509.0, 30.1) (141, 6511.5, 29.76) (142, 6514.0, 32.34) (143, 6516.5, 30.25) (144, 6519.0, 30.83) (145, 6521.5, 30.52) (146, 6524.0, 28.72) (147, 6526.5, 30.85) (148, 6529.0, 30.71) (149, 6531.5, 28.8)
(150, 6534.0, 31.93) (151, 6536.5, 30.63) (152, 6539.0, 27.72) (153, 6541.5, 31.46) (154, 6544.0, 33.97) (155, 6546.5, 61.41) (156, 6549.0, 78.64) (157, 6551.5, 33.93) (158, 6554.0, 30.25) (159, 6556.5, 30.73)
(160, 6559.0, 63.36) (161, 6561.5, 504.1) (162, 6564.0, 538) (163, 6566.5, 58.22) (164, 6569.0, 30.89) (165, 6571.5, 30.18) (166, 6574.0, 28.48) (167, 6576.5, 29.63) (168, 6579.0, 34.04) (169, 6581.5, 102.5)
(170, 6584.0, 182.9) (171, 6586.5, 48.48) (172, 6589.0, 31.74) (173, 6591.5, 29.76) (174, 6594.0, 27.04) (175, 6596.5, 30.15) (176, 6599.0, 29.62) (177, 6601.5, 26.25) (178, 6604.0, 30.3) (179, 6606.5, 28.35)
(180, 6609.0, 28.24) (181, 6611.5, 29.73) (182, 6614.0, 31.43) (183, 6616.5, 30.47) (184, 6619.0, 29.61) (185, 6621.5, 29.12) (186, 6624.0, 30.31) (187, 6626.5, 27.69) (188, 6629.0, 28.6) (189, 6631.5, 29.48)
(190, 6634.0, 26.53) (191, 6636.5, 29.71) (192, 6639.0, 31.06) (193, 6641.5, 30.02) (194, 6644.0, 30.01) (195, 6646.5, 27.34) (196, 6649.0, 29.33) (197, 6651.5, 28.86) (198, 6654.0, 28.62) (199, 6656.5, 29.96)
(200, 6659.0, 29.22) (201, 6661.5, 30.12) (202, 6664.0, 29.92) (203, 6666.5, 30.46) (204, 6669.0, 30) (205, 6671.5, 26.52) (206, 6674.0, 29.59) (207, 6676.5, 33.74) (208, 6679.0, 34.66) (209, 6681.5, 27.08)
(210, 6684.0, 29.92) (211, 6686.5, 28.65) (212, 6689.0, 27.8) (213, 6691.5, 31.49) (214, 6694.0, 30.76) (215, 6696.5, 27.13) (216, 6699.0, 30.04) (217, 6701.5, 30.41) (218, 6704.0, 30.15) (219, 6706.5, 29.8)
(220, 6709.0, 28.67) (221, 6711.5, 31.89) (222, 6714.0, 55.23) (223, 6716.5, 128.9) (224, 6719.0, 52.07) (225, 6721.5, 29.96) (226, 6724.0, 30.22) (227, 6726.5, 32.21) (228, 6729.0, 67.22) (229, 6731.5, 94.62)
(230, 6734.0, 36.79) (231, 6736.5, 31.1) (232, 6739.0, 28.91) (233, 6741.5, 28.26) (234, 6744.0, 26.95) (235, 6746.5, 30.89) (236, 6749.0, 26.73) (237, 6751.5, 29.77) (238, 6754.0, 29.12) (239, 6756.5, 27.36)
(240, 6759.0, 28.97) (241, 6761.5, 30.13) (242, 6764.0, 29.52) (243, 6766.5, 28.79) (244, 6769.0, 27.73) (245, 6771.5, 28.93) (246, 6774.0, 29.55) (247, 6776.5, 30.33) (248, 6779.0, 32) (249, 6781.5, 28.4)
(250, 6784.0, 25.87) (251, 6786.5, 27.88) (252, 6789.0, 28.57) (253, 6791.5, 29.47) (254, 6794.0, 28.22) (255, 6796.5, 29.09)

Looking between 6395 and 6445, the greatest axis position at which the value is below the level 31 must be 6444.0 A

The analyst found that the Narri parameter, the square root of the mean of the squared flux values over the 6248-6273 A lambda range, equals 31.0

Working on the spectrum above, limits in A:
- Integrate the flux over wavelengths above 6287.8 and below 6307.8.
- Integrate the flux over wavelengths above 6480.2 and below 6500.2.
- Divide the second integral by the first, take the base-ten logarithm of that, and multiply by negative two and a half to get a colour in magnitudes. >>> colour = 0.14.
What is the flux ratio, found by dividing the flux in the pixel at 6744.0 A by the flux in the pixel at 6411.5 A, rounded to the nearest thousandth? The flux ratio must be 0.911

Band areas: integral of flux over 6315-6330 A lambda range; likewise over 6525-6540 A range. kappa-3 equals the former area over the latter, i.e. 0.99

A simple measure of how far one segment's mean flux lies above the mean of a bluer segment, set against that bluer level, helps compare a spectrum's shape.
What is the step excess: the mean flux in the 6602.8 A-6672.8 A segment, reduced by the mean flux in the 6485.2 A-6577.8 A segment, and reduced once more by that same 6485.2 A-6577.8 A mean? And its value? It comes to -92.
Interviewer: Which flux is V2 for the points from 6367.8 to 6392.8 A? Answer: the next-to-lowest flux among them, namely 29.47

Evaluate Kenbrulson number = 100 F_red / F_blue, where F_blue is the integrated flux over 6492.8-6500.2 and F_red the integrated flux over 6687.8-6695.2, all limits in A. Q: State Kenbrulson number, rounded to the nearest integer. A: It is 108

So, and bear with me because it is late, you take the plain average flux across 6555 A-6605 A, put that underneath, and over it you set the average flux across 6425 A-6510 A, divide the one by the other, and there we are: 0.32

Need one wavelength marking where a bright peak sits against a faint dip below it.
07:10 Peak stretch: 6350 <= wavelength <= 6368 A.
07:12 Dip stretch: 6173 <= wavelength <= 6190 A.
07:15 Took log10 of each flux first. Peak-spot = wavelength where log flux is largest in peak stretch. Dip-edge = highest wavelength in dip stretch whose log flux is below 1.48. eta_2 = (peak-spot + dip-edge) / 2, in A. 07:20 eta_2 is 6276.5 A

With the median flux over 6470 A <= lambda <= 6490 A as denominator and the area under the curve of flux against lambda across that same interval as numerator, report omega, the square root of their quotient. 4.4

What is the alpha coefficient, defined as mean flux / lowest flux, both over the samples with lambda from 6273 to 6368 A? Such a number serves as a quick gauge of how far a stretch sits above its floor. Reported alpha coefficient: 1.12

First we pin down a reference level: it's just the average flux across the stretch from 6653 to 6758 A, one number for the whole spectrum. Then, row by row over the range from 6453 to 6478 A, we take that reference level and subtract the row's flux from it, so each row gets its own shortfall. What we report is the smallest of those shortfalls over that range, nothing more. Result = 4.8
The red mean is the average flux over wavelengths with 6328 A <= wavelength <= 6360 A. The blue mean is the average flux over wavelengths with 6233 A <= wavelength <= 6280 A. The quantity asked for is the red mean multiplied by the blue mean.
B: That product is 966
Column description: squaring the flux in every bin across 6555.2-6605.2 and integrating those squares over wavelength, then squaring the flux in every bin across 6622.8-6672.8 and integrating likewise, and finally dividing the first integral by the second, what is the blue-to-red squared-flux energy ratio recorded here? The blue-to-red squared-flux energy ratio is 35.7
